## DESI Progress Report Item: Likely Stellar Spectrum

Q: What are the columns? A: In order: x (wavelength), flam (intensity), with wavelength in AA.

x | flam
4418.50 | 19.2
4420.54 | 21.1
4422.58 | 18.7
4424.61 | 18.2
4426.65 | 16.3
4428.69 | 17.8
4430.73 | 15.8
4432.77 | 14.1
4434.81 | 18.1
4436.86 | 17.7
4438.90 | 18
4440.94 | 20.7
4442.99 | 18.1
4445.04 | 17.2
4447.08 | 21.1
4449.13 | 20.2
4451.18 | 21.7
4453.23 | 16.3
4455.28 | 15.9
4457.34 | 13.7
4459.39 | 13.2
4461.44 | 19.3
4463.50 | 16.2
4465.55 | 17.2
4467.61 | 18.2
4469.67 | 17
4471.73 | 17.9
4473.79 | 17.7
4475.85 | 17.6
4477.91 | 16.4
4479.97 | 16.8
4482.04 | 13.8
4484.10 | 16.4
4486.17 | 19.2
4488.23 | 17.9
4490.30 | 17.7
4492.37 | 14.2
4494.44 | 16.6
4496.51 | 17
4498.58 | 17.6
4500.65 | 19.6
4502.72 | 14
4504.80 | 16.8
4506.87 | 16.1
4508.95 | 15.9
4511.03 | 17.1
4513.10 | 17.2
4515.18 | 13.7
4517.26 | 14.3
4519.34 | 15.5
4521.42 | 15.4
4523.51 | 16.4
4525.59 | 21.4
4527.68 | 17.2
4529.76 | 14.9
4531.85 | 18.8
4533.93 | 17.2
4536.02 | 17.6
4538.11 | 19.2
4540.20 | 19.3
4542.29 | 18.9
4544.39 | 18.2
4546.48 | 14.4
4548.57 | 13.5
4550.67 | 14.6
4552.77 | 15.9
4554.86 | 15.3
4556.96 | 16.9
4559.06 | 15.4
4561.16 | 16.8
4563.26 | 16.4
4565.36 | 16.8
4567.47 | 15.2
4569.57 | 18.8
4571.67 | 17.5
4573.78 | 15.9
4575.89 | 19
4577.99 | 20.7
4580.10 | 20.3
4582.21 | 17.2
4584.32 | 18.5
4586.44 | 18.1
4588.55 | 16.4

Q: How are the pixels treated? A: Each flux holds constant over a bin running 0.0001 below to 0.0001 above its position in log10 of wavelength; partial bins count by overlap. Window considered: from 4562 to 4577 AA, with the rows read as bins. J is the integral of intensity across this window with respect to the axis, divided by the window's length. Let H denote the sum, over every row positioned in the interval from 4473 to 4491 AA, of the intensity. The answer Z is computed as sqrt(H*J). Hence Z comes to 51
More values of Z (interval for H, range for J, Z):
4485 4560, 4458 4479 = 101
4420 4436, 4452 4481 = 48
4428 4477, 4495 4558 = 84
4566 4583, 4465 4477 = 50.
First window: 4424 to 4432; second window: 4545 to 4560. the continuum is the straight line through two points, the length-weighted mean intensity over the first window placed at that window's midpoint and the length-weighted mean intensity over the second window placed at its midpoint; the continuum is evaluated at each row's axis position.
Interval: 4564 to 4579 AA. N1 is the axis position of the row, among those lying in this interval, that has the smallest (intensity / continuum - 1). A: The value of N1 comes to 4567.47 AA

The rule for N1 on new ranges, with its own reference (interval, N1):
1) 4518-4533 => 4529.76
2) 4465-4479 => 4477.91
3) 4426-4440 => 4432.77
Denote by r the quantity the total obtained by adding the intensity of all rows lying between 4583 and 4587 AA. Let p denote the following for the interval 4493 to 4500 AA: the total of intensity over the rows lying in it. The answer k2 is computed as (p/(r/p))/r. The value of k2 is 2.0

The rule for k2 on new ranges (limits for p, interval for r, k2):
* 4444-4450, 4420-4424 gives 2.2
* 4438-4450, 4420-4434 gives 0.9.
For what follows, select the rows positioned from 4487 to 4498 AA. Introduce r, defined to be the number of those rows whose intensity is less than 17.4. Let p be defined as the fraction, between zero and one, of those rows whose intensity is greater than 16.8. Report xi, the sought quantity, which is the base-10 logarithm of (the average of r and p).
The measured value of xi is 0.3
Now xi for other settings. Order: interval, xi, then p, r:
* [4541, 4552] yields 0.2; 0.4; 3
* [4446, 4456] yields 0.1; 0.6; 2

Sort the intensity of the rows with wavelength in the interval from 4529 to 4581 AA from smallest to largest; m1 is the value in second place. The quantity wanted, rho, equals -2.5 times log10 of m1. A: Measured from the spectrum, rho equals -2.90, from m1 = 14.4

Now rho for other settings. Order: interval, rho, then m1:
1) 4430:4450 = -3.00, 15.8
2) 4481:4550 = -2.84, 13.7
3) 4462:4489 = -3.02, 16.2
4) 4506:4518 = -2.89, 14.3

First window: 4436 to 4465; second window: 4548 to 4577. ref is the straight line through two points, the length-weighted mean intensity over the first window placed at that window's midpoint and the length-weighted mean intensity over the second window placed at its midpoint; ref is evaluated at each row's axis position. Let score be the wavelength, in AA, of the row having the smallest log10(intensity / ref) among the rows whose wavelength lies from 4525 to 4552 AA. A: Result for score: 4548.57 AA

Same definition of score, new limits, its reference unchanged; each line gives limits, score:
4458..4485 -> 4459.39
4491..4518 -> 4515.18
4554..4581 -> 4554.86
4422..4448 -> 4432.77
